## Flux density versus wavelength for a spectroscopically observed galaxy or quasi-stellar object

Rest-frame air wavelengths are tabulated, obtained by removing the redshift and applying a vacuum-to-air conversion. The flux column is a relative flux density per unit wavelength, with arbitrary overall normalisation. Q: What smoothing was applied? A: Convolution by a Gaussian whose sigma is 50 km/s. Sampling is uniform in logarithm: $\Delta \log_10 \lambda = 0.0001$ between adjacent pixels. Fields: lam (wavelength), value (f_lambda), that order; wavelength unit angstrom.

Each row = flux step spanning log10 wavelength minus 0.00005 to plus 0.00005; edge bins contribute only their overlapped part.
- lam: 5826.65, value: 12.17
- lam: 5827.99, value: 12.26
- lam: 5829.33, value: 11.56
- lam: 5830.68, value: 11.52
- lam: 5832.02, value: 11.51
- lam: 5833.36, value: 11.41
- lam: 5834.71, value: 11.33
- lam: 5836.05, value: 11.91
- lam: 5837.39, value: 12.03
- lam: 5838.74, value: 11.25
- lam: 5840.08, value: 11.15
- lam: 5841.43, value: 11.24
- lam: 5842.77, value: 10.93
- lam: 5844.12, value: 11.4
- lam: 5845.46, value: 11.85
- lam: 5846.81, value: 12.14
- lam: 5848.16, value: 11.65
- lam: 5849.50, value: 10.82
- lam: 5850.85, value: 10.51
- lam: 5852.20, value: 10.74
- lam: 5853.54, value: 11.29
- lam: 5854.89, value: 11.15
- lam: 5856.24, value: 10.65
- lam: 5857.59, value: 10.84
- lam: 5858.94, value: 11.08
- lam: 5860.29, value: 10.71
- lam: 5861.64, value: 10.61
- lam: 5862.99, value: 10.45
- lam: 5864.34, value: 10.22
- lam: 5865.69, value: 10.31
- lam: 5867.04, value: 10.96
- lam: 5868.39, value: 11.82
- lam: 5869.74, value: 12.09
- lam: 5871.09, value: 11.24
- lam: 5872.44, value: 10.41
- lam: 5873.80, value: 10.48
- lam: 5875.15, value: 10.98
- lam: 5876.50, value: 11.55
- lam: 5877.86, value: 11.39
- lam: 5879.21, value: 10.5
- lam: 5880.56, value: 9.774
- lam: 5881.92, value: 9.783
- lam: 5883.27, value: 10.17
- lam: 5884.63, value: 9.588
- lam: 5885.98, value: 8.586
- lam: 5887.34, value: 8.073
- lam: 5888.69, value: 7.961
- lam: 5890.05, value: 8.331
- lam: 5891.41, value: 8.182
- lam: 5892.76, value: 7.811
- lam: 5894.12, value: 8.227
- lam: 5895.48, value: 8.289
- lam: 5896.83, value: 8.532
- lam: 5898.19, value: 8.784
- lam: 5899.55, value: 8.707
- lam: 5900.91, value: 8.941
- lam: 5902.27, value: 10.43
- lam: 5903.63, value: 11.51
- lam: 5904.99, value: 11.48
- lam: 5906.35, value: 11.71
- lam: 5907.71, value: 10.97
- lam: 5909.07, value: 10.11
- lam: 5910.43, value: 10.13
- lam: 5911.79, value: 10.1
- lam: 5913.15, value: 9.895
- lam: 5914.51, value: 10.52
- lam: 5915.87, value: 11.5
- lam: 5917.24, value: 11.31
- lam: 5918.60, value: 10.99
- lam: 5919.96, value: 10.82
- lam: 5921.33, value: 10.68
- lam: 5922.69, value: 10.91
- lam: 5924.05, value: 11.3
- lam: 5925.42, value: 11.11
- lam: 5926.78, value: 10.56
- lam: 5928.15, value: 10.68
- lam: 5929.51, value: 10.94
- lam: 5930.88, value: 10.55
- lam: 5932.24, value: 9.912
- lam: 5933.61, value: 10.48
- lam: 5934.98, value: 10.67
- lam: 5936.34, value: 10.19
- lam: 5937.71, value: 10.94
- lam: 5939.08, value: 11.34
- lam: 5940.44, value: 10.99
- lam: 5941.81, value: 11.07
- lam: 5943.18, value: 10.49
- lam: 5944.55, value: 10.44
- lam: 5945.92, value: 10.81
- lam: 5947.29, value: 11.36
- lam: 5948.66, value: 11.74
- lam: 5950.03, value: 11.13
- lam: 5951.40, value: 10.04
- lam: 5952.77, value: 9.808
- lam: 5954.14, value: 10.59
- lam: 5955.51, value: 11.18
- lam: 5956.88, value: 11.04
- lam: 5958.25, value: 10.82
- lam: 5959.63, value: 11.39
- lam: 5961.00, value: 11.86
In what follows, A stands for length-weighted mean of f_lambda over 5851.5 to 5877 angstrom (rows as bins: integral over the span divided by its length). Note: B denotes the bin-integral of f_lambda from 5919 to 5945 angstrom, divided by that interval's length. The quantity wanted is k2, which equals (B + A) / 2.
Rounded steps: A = 10.9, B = 10.7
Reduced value 10.8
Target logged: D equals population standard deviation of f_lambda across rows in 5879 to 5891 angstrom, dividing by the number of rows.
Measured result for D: 0.9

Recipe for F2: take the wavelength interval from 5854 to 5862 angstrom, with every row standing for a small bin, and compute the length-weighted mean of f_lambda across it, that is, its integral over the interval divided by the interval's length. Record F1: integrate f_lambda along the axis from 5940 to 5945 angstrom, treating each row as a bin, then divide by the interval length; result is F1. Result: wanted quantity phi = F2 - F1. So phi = 0.11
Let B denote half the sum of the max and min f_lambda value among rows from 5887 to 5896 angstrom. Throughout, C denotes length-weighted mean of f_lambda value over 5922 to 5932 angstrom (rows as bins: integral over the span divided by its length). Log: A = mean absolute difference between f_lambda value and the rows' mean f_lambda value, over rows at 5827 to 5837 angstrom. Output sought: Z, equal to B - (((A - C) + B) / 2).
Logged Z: 9.3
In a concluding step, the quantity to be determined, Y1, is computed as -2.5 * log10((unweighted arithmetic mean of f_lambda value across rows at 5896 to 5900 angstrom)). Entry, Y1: -2.35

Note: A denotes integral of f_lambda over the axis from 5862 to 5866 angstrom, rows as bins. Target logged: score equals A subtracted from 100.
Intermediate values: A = 41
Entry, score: 58.6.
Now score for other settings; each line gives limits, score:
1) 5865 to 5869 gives 55.9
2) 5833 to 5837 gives 53.6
